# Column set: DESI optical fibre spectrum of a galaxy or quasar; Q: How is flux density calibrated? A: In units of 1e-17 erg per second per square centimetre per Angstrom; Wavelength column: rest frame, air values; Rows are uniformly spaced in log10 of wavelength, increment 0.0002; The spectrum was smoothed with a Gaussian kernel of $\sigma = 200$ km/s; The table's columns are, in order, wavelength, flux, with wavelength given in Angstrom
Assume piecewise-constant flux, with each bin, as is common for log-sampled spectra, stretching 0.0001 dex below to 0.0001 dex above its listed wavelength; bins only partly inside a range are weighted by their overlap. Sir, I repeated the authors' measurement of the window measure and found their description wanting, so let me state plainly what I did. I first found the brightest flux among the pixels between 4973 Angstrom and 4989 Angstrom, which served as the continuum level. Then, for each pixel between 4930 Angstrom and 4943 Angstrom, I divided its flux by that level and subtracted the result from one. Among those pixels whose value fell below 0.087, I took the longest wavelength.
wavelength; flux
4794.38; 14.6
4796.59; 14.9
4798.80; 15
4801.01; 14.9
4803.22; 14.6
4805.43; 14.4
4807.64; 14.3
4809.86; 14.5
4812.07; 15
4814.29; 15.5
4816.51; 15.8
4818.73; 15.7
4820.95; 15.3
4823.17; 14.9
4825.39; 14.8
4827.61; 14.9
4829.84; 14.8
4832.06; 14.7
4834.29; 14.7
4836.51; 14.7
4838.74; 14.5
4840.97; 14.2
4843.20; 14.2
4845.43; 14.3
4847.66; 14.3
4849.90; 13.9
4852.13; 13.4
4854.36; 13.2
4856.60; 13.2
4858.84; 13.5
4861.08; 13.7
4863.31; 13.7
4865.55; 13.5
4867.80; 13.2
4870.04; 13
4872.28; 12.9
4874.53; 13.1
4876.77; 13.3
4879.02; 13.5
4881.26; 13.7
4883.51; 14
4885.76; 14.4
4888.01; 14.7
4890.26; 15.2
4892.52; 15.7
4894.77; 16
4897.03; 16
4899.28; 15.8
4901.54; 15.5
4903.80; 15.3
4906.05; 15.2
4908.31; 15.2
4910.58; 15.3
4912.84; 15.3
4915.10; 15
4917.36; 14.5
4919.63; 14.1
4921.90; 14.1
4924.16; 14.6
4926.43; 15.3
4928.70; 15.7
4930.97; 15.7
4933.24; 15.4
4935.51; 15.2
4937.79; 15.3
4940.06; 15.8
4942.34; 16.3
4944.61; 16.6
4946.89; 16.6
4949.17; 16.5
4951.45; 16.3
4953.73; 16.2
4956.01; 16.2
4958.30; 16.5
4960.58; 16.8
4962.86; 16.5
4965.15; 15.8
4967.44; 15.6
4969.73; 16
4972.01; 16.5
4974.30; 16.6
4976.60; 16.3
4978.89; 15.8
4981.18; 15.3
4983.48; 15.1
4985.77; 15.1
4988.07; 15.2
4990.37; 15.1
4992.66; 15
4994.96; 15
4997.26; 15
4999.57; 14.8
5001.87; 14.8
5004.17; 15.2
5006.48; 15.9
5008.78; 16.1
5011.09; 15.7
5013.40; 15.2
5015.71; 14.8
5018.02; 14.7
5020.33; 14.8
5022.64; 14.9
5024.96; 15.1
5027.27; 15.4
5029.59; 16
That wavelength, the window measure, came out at 4942.34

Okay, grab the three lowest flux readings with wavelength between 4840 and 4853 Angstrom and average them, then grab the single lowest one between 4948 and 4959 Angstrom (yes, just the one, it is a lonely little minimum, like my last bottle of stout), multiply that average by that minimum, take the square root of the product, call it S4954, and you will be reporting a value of 15.0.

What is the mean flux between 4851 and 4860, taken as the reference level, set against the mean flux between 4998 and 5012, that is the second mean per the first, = 1.16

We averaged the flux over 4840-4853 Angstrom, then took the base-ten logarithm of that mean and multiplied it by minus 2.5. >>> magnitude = -2.87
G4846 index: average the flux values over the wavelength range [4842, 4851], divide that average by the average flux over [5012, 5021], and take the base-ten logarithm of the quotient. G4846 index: -0.02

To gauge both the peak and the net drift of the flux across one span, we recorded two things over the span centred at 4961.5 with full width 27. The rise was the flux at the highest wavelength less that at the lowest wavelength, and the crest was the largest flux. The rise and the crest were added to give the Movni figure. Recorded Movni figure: 16.9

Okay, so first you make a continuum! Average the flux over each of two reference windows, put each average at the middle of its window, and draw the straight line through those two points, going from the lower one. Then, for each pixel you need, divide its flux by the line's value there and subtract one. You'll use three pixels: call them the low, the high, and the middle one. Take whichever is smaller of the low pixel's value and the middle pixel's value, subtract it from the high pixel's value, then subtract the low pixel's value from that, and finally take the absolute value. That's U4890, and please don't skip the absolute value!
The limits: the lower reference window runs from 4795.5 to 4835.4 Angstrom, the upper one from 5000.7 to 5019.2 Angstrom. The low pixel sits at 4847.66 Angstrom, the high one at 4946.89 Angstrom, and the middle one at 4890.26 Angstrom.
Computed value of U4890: 0.19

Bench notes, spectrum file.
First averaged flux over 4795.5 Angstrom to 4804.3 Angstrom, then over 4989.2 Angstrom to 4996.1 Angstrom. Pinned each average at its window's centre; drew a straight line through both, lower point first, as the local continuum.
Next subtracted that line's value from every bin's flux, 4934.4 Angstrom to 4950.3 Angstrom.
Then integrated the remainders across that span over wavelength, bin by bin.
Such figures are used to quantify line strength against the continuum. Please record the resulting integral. 17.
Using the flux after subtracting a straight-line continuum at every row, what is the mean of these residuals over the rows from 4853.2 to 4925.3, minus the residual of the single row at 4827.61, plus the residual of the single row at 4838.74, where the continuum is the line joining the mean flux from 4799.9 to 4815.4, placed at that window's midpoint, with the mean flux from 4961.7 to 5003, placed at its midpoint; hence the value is -1.20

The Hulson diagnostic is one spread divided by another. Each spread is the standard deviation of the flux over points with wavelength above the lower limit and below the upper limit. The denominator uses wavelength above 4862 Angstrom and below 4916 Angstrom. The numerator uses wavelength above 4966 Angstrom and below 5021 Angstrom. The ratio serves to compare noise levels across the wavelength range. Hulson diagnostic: 0.5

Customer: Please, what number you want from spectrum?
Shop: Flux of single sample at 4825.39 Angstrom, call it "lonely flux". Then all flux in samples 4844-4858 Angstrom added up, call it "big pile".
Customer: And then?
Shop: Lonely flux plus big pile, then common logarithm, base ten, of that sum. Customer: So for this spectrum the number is 1.99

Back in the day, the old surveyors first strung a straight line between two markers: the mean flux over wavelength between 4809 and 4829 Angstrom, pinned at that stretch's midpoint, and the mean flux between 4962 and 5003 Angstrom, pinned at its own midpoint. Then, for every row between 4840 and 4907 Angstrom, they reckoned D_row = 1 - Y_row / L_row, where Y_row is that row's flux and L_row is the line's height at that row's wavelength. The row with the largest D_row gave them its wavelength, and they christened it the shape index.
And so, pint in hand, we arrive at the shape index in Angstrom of 4872.28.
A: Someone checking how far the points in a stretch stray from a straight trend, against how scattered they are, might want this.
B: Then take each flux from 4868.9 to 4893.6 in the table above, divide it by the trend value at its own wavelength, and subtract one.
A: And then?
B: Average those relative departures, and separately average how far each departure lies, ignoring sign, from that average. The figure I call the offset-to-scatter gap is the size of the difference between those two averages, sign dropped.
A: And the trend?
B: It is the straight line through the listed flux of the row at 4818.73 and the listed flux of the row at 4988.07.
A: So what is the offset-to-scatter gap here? 0.15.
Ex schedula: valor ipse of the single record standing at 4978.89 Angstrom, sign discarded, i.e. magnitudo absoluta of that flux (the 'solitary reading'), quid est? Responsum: 15.8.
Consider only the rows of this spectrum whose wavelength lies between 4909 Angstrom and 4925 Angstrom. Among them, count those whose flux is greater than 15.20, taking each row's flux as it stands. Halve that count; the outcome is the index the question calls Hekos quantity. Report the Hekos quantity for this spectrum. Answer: 1.0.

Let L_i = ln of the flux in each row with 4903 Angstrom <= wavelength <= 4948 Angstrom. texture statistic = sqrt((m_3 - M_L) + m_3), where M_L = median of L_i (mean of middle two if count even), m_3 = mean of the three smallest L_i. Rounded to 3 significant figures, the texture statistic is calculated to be 1.61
